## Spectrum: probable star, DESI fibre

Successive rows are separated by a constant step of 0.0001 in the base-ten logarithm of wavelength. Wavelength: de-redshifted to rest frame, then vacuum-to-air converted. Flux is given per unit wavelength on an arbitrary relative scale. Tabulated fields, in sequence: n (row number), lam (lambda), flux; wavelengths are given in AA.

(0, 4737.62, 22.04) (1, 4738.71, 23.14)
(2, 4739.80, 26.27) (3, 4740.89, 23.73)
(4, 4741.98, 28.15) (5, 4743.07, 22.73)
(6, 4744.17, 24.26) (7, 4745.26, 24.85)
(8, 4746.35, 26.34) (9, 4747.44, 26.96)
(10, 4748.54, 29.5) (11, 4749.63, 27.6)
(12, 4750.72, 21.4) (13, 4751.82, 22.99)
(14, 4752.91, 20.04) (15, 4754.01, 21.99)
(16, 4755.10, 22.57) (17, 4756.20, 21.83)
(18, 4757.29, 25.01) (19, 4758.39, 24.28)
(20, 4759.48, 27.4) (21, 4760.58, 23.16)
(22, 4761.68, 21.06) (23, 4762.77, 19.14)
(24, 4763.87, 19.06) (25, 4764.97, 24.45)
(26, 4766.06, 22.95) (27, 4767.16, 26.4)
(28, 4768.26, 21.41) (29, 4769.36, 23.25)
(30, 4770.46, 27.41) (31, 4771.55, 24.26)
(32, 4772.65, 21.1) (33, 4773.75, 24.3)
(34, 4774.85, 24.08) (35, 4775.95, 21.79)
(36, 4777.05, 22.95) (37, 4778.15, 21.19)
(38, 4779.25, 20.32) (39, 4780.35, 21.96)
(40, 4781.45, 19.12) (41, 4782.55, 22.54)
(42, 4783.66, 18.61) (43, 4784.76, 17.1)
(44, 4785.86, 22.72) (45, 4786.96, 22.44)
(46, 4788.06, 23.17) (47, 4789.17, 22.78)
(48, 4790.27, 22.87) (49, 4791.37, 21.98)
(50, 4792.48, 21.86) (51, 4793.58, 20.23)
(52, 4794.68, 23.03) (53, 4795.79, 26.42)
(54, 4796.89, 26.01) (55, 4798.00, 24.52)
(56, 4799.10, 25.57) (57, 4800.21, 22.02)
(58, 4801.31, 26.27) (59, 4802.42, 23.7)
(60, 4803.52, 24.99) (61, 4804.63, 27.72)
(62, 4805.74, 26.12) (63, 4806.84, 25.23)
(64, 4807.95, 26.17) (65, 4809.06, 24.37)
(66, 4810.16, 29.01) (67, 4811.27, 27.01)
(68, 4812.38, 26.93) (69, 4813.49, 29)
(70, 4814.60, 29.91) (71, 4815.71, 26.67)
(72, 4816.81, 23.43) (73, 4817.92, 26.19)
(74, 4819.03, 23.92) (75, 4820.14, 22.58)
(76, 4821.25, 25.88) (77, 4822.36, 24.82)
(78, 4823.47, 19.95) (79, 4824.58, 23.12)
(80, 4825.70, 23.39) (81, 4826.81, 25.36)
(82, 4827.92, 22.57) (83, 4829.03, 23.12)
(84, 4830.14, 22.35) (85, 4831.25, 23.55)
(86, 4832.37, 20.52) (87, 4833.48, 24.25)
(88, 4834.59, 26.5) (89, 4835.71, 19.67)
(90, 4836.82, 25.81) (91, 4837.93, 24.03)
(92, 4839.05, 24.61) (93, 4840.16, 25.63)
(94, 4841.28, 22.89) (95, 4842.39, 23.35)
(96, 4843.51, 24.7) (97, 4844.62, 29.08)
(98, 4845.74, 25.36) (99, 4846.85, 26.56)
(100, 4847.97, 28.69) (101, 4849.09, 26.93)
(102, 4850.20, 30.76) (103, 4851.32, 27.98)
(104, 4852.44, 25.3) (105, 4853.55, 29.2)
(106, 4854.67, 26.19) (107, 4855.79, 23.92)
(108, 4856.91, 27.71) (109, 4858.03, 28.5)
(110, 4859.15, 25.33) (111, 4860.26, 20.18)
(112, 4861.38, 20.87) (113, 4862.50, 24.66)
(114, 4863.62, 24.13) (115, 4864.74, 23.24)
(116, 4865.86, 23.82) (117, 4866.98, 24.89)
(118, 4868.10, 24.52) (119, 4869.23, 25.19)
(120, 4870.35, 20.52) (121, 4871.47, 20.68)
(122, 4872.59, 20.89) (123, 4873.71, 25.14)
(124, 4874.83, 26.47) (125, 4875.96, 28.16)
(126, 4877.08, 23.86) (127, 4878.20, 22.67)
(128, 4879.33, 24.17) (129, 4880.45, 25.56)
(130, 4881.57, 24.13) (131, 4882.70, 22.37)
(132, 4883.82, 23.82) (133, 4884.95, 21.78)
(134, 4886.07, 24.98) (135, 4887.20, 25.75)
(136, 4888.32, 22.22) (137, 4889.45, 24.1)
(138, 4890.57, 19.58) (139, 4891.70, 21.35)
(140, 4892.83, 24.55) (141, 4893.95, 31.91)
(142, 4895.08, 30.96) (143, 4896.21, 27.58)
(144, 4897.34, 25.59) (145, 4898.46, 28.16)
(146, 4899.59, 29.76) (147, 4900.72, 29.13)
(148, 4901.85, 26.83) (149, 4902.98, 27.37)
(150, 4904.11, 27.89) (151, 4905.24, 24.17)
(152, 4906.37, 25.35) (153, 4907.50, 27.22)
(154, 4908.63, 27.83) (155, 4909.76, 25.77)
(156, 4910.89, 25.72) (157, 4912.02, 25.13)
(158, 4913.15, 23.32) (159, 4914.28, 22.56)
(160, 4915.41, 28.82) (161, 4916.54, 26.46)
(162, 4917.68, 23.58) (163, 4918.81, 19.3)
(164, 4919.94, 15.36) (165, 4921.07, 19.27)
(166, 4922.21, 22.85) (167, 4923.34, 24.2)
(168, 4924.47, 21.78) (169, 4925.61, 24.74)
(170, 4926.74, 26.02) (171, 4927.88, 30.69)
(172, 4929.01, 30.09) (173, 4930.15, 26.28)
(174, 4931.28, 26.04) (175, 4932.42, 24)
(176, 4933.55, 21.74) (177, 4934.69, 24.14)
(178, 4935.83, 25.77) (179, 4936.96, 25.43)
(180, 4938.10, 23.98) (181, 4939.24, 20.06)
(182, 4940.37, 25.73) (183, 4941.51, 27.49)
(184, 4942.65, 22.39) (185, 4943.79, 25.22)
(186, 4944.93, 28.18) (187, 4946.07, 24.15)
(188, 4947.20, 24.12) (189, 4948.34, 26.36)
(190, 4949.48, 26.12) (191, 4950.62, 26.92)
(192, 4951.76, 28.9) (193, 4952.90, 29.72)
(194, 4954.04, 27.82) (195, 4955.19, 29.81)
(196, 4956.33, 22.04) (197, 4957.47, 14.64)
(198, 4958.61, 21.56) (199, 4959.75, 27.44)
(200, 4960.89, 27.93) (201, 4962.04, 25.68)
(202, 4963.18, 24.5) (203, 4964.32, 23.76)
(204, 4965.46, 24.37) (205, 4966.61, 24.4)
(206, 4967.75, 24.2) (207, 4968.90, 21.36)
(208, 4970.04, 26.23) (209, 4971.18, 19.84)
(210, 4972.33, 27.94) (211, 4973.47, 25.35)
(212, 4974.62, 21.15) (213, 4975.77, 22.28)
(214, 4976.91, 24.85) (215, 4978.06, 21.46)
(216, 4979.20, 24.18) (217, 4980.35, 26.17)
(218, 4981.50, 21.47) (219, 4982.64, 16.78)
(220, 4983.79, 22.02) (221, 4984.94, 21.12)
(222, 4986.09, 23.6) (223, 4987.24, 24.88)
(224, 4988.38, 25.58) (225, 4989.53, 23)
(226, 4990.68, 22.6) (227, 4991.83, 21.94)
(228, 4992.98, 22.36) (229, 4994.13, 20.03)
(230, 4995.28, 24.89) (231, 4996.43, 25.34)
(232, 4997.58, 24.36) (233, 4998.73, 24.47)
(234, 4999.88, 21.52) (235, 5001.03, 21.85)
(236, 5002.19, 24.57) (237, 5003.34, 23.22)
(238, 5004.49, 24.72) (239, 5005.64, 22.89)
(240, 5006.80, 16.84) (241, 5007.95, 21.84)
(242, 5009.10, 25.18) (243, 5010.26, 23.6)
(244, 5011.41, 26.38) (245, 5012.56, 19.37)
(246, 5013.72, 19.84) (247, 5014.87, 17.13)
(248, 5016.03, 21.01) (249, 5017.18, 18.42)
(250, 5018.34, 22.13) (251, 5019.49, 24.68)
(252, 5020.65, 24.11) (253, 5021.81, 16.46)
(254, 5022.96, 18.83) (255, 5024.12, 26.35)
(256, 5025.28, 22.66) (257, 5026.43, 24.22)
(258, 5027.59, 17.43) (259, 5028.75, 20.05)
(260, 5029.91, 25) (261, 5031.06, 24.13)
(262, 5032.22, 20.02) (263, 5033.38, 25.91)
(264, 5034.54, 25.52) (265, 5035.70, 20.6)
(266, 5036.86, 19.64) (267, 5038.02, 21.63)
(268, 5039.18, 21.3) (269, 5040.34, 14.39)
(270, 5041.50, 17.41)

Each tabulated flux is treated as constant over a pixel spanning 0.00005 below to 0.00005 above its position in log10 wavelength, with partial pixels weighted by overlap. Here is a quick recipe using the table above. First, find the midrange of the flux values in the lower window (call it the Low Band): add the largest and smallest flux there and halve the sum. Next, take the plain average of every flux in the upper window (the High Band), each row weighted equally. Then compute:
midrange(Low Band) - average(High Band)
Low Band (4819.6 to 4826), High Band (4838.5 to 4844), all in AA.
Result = -1.3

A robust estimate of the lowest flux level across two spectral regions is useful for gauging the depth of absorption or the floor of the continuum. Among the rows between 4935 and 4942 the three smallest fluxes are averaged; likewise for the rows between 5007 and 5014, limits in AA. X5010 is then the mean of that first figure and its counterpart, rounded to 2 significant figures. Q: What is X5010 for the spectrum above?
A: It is 22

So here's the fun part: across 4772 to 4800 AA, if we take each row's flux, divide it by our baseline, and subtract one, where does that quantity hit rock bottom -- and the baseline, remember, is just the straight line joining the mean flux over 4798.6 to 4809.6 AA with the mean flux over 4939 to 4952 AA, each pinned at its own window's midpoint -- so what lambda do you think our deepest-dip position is 4784.76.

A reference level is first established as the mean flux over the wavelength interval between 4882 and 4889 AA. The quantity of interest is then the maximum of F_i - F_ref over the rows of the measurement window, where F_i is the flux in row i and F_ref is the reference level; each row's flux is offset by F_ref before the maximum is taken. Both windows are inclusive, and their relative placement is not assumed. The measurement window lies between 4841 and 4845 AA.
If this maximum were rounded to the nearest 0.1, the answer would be 5.6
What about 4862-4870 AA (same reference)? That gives 1.7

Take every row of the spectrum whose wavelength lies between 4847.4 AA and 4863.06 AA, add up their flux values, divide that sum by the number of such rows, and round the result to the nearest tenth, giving 26.2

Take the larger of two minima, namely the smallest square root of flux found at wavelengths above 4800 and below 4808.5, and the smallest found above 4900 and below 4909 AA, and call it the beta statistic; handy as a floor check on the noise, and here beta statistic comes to 4.92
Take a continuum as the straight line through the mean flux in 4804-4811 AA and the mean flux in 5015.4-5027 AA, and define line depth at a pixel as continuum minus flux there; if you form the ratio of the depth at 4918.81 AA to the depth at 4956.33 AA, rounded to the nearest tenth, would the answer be 3.9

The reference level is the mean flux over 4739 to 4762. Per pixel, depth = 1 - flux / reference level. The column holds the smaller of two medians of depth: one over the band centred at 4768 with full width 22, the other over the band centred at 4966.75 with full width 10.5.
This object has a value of 0.001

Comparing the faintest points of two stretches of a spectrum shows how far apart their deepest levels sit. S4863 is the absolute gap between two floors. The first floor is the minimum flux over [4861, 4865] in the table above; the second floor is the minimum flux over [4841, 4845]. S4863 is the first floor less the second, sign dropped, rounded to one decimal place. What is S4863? 2.0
